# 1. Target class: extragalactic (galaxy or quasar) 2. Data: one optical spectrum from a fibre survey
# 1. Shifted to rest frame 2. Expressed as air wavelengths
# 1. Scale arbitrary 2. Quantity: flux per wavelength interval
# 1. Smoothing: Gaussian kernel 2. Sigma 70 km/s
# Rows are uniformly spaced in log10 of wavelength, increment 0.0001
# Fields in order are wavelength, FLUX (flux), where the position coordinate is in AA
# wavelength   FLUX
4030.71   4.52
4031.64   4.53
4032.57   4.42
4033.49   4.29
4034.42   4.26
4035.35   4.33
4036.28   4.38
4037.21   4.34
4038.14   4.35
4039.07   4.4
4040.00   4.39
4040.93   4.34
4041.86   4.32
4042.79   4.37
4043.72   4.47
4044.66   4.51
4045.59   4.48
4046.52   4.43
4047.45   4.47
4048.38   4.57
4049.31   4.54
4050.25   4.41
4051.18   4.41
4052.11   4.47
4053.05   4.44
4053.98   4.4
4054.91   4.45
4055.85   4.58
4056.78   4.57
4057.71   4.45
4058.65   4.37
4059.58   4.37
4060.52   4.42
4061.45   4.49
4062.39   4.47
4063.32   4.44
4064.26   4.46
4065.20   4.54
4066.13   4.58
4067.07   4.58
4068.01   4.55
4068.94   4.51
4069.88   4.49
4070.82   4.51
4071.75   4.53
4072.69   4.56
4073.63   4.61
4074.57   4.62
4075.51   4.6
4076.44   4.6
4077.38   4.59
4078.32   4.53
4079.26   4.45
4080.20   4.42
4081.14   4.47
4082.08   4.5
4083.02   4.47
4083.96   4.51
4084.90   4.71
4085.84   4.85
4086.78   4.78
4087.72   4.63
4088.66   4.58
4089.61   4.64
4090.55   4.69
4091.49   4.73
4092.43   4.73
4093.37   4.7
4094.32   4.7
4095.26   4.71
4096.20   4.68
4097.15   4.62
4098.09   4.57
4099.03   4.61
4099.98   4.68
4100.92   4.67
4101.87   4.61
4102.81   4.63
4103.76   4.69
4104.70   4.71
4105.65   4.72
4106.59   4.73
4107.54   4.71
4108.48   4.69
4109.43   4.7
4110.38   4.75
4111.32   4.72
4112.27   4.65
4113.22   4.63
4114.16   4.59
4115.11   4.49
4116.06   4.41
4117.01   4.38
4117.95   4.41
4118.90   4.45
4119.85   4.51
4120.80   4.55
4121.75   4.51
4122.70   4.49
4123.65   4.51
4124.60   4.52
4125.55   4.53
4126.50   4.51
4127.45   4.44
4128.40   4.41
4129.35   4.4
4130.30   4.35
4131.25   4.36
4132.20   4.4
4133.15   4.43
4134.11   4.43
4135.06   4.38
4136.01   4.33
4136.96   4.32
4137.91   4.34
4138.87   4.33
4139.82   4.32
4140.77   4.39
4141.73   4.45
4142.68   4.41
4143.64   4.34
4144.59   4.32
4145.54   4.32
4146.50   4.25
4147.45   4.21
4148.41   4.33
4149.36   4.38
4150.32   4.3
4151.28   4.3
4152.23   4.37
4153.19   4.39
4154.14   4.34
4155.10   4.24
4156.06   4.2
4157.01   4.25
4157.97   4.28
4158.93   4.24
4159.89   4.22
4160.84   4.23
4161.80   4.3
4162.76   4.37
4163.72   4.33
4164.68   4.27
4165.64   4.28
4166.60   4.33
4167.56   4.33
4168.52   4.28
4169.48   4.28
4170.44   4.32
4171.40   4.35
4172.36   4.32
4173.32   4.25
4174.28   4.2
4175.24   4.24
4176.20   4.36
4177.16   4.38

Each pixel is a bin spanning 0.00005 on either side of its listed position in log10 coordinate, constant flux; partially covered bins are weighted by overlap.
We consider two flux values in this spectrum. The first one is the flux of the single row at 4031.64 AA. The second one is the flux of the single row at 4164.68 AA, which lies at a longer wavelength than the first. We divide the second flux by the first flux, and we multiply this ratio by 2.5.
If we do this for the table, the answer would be 2.36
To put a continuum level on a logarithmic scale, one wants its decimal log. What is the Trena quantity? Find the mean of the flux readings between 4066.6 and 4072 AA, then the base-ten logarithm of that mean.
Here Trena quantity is 0.656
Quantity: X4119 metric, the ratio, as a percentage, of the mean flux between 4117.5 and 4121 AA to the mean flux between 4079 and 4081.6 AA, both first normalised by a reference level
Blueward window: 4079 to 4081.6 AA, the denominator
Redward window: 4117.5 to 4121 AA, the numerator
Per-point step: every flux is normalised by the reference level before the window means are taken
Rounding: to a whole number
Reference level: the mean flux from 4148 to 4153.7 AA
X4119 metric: 101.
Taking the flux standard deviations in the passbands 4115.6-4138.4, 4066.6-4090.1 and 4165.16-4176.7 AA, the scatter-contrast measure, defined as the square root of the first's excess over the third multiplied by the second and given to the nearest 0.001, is 0.046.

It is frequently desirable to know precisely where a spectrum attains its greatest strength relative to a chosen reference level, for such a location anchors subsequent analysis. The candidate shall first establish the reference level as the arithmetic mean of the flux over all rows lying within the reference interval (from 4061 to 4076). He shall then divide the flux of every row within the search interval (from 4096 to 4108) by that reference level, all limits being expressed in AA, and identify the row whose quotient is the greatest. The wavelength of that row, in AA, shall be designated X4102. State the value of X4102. 4106.59 AA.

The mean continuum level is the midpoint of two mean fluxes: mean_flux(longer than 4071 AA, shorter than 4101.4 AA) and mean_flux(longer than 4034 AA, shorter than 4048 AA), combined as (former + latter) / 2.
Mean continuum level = 4.50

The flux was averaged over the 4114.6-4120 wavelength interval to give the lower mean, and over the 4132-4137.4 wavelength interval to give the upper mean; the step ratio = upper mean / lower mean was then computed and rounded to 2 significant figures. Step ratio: 0.99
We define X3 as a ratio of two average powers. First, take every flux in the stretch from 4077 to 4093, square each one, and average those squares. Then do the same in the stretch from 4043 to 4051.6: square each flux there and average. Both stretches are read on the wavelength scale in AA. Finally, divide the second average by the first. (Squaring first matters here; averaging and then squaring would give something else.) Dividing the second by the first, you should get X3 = 0.94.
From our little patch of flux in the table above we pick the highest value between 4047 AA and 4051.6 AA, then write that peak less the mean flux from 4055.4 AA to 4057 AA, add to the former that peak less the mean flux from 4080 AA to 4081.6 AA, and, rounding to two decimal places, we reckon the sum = 0.12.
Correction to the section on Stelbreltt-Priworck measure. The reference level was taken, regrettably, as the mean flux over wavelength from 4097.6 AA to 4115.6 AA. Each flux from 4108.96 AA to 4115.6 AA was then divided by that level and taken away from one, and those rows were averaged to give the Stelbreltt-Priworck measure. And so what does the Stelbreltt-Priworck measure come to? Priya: 0.00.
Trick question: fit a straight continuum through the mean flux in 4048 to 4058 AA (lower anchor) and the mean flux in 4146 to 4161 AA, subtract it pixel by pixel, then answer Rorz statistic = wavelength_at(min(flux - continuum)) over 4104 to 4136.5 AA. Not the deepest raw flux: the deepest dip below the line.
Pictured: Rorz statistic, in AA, 4136.01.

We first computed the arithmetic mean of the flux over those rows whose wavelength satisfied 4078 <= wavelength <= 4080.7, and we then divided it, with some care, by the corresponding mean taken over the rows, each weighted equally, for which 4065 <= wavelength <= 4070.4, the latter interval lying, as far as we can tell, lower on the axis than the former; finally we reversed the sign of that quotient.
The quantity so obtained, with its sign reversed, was -0.98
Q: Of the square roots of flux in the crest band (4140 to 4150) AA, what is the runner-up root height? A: 2.10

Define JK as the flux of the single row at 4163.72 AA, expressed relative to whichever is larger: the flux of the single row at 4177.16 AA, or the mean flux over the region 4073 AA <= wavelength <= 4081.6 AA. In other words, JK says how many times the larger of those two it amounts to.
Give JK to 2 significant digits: 0.95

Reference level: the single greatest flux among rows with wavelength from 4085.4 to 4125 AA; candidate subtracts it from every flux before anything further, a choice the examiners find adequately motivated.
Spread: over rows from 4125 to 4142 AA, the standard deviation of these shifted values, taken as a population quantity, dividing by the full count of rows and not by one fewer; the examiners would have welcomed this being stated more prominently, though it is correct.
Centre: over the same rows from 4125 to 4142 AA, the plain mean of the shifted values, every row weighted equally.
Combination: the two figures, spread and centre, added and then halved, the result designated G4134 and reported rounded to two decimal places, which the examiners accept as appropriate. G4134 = -0.20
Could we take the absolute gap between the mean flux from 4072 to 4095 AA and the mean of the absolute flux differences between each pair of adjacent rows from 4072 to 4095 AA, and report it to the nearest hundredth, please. 4.56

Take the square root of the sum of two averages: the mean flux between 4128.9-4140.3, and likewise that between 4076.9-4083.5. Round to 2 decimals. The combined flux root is 2.98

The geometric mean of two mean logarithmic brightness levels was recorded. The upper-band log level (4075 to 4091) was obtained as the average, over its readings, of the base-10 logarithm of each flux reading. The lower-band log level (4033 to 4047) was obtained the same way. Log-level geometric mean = 0.651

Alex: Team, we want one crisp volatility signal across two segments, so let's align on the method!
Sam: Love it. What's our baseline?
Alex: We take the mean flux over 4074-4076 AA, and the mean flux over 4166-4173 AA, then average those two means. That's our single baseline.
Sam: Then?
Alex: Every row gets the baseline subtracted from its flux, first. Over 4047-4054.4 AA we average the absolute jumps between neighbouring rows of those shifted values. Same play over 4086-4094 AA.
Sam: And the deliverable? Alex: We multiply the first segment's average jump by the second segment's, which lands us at 0.0030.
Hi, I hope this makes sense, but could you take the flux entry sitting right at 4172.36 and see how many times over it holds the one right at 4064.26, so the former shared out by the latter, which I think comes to 0.969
